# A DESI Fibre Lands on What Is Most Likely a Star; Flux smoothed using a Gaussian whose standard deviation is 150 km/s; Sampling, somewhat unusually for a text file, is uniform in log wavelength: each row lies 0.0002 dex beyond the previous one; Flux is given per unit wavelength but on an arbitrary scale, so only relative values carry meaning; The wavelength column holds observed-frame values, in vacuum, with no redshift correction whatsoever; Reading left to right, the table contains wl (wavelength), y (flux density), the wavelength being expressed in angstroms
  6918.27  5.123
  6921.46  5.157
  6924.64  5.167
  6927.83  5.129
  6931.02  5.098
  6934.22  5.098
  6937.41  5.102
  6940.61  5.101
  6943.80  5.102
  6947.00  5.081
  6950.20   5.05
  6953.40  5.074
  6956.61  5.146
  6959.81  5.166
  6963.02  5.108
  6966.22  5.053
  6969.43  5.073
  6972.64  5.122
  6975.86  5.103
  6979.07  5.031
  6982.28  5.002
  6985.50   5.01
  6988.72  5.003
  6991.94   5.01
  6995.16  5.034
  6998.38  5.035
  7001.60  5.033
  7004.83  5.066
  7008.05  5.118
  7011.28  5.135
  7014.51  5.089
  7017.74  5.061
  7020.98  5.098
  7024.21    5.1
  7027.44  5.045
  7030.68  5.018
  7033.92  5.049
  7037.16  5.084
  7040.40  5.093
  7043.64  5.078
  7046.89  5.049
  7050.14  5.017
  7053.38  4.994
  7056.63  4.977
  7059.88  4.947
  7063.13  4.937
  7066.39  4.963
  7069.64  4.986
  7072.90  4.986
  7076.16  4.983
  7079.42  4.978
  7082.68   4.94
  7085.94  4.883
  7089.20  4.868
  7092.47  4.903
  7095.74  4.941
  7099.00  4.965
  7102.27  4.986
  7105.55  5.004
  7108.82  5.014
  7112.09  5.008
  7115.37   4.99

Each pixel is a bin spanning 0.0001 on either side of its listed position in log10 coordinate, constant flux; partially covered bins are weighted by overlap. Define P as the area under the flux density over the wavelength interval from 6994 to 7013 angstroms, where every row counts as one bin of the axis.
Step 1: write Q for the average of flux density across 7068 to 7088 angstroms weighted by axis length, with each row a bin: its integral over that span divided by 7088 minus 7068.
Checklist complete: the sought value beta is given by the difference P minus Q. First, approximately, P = 96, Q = 4.96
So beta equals 91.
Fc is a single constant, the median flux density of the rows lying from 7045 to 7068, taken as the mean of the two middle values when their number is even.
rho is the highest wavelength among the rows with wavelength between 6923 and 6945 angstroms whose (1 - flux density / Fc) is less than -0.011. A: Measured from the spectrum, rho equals 6943.80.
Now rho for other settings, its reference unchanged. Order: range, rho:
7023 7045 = 7043.64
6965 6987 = 6975.86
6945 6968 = 6966.22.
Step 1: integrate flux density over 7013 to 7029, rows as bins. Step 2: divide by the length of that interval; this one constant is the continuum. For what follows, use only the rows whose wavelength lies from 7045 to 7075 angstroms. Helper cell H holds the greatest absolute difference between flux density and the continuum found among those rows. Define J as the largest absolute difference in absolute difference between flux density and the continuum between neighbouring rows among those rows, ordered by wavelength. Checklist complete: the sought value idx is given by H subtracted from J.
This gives -0.11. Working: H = 0.143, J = 0.032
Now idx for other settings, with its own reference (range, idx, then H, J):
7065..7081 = -0.09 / 0.117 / 0.023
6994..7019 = -0.01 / 0.055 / 0.046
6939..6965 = -0.03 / 0.086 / 0.061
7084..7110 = -0.17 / 0.212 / 0.038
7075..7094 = -0.15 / 0.212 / 0.057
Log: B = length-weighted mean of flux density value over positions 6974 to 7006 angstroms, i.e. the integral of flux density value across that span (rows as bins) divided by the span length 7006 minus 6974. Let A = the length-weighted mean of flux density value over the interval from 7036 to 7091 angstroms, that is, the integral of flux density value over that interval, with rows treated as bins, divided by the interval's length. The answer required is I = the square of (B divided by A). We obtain 1.02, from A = 4.98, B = 5.03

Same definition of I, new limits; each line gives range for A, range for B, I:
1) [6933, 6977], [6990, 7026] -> 0.99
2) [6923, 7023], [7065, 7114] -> 0.95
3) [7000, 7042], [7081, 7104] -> 0.94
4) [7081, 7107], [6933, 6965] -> 1.07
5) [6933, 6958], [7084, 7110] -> 0.94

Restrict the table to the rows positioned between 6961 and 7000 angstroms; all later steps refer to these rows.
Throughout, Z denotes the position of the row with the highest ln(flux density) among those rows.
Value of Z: 6972.64 angstroms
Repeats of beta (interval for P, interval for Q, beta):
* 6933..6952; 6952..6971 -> 92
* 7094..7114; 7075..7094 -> 95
